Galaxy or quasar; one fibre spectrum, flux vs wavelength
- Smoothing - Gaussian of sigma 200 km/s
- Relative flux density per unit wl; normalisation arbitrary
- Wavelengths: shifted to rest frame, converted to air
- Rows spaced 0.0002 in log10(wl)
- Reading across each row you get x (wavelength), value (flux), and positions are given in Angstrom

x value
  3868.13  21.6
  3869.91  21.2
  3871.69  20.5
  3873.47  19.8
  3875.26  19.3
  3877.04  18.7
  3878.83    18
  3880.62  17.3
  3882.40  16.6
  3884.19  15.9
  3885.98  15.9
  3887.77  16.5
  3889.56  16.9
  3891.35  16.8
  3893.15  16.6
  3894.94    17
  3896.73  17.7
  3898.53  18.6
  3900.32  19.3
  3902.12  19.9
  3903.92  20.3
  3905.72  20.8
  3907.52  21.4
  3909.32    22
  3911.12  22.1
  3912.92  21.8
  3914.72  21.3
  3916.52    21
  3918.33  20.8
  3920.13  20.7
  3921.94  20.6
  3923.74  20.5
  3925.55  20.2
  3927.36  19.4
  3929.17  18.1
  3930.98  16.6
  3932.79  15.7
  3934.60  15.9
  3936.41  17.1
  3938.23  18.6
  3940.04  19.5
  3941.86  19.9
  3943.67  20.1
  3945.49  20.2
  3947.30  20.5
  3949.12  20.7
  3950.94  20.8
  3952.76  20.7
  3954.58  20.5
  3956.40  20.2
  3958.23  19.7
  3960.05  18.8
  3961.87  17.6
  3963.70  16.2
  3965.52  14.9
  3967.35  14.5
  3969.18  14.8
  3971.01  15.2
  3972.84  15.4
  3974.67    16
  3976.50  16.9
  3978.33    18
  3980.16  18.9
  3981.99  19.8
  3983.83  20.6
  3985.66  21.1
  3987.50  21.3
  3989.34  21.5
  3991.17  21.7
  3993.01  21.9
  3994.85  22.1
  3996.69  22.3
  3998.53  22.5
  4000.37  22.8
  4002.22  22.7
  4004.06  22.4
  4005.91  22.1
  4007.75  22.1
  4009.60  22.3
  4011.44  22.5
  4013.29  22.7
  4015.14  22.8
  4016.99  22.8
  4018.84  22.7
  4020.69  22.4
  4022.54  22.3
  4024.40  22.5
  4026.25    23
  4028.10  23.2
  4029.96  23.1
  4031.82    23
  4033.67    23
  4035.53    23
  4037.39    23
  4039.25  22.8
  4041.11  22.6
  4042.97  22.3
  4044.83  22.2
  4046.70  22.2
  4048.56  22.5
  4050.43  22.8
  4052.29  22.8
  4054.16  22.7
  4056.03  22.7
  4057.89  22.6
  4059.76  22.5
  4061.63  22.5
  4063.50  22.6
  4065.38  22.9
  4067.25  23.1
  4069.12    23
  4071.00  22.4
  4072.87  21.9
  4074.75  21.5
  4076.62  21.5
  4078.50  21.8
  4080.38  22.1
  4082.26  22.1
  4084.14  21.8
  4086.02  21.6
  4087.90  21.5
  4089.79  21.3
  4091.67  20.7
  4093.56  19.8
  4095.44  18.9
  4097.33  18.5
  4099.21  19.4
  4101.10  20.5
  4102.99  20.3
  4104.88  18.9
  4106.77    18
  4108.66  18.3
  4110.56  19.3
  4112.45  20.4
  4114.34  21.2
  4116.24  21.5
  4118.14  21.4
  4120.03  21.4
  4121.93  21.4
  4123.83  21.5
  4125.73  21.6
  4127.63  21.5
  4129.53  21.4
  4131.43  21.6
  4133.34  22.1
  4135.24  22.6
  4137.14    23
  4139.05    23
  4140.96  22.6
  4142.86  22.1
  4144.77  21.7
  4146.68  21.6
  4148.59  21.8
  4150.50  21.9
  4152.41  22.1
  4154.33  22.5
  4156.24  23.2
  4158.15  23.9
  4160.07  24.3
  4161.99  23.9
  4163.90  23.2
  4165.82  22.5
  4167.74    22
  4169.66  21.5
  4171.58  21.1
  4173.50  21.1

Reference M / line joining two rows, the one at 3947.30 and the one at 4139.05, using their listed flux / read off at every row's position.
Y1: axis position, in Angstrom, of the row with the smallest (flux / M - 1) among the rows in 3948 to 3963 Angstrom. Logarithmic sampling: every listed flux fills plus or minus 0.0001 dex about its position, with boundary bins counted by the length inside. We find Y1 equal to 3961.87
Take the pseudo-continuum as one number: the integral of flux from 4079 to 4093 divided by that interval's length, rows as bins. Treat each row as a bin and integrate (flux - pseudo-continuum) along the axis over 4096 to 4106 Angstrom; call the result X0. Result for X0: -21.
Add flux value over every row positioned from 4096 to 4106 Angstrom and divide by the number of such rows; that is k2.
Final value 20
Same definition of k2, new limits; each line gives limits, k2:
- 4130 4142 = 22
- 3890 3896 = 17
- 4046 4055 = 23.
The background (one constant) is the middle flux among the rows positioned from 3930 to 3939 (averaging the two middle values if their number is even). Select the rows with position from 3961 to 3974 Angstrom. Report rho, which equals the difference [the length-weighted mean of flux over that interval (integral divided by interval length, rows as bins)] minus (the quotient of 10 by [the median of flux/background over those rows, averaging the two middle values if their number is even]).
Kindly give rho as 4.6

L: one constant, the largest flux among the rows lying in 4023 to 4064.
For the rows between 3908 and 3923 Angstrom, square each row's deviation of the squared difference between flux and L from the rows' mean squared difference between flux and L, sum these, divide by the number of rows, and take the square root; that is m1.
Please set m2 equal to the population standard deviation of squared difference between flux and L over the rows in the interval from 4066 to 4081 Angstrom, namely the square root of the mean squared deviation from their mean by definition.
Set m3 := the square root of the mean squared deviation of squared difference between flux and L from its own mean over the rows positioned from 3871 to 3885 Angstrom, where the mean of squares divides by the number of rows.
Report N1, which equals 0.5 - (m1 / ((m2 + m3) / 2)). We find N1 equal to 0.24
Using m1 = 2.1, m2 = 1.1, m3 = 15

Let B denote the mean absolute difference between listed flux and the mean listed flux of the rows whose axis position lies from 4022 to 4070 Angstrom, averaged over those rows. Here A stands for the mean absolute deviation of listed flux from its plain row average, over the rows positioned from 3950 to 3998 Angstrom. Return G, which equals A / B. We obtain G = 9.1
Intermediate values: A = 2.28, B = 0.25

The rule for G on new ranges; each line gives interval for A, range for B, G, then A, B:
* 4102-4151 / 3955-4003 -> 0.4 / 0.94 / 2.49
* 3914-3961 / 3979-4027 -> 1.8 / 1.24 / 0.70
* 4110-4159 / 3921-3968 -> 0.4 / 0.66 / 1.72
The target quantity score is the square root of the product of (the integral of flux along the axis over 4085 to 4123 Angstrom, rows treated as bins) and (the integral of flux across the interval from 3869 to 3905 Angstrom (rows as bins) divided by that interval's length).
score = 118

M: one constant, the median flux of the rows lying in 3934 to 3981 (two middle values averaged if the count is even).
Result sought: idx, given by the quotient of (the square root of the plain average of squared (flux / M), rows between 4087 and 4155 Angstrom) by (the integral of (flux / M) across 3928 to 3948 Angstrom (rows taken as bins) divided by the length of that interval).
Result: 1.1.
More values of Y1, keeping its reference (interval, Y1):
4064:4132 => 4106.77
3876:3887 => 3885.98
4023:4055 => 4046.70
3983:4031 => 3983.83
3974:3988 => 3974.67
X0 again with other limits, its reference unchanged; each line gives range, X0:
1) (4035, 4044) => 11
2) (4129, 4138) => 6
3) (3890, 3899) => -38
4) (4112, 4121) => -3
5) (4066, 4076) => 8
